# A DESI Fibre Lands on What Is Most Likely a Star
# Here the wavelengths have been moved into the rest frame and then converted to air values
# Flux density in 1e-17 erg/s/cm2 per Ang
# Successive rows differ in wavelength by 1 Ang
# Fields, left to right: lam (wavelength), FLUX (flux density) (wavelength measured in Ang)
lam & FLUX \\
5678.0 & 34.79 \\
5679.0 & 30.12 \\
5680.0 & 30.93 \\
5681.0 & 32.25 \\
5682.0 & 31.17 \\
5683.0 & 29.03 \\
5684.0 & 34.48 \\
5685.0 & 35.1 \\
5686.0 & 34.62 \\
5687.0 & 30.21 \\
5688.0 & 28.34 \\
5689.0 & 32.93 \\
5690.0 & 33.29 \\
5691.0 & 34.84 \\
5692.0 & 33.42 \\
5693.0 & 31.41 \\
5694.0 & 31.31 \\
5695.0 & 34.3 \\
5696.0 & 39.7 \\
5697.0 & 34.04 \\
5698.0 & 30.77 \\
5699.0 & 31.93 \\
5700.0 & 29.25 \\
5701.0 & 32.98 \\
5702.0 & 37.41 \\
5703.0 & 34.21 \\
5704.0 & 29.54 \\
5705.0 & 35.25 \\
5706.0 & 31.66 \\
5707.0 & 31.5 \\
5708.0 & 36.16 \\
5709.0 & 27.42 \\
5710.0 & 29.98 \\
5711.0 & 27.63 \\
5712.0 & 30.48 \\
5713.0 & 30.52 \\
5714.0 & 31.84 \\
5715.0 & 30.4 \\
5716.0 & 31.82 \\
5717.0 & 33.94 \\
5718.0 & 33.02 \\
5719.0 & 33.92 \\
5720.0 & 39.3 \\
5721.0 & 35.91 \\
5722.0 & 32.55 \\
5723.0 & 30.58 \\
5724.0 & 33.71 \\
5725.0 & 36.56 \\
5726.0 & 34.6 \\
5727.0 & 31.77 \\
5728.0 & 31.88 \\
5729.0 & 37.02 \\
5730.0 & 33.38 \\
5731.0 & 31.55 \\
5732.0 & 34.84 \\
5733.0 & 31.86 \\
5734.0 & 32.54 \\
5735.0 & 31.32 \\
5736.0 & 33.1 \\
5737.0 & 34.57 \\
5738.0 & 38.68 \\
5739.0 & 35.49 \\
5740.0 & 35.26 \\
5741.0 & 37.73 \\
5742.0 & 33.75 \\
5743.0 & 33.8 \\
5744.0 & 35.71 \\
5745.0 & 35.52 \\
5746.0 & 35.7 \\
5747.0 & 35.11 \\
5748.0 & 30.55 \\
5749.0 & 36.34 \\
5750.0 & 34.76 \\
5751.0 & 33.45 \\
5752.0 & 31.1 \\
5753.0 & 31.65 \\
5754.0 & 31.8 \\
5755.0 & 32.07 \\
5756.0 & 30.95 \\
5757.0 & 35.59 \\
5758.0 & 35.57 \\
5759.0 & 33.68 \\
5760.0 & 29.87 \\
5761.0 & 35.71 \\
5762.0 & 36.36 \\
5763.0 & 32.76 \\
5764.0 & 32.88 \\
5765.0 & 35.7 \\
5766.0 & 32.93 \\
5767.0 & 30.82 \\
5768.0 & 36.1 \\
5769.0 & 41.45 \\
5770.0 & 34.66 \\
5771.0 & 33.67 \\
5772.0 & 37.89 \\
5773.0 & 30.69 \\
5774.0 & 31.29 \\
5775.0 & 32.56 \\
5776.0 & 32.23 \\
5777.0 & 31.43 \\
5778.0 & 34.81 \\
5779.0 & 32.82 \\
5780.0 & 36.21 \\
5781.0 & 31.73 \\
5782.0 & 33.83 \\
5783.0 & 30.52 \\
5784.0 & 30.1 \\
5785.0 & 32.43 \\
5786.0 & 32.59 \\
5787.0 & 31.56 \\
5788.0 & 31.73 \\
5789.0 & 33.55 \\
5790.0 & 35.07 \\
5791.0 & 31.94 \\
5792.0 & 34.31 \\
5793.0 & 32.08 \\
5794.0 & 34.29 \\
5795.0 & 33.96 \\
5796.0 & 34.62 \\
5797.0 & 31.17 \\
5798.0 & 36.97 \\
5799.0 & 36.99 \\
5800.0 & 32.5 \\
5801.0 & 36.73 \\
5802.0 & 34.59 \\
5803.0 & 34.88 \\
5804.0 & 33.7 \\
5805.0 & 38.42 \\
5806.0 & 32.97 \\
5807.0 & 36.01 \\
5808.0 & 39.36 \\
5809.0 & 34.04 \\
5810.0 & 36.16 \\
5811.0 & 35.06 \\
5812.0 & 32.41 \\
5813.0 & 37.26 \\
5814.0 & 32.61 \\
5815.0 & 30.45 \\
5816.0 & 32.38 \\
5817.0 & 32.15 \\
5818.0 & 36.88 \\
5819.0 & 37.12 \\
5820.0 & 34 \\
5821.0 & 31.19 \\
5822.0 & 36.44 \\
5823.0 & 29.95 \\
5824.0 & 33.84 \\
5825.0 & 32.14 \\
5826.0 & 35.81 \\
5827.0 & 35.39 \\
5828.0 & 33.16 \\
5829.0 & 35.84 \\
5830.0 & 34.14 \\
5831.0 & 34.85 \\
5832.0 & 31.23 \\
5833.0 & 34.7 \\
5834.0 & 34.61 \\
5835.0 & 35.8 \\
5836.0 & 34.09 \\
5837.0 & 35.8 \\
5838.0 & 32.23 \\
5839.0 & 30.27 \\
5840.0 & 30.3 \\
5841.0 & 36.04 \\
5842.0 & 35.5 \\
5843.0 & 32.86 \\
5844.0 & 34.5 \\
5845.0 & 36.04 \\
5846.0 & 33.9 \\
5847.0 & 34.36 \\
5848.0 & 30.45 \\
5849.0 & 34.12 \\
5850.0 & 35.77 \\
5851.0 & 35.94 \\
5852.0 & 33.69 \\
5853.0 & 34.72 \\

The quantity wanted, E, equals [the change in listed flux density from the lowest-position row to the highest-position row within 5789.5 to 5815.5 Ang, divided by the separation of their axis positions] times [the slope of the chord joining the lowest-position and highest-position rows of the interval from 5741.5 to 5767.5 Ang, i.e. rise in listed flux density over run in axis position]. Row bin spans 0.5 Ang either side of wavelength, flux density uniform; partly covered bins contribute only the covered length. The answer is 0.022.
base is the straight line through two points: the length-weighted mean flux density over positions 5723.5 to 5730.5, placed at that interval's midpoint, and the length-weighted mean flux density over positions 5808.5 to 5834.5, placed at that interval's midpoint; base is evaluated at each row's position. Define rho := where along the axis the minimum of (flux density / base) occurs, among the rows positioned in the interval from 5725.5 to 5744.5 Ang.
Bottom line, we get 5735.0 Ang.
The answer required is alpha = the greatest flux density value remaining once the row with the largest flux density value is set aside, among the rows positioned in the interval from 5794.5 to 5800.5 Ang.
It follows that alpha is 36.97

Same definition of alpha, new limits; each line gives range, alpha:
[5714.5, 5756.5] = 38.68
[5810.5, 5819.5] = 37.12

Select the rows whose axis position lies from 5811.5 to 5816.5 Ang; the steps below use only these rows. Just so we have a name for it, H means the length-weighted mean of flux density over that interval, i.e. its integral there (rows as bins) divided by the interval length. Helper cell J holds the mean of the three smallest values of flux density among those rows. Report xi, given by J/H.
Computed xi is 0.961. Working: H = 33.0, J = 31.7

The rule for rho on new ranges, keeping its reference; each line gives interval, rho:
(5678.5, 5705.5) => 5688.0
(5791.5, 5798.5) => 5797.0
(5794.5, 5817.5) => 5815.0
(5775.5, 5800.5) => 5784.0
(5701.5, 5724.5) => 5709.0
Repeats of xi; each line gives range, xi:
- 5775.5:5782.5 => 0.955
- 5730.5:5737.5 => 0.962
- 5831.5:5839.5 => 0.930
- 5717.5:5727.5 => 0.925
